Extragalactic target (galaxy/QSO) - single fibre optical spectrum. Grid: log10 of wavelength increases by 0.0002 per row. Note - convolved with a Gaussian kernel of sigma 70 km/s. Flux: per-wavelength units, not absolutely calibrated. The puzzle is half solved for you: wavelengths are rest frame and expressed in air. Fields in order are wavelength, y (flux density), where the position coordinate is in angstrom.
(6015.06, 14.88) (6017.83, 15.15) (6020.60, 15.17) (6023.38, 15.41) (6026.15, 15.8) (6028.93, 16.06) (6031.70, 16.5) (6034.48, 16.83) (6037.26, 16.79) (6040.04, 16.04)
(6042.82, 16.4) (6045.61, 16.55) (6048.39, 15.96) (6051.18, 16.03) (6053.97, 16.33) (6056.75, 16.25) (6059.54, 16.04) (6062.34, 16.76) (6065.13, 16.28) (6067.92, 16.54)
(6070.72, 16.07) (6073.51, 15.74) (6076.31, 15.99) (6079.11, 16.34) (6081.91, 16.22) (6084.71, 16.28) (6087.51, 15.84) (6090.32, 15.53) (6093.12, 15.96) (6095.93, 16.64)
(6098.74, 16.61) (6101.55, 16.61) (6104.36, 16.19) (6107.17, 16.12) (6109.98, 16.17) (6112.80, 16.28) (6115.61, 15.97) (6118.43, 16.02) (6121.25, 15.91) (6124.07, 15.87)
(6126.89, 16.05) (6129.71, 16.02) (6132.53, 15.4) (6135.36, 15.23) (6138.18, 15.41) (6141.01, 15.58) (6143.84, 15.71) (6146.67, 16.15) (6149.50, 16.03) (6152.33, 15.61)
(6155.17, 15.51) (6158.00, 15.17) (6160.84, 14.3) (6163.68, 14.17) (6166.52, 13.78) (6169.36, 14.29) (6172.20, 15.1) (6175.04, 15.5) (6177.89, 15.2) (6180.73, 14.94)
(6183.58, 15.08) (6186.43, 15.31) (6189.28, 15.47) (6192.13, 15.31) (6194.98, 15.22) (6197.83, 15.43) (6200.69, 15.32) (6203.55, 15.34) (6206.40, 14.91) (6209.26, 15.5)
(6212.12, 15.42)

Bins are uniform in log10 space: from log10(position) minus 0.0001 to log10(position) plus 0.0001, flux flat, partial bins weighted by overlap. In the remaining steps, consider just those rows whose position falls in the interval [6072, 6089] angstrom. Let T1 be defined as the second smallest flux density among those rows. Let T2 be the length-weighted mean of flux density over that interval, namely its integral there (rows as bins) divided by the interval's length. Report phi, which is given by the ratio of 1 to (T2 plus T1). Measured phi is 0.0313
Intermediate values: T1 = 15.84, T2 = 16.1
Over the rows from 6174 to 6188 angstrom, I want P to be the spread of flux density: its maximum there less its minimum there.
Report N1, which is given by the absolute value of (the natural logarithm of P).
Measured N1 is 0.58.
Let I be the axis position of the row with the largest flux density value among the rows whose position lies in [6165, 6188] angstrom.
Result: 6175.04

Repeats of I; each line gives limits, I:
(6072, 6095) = 6079.11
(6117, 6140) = 6126.89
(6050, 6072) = 6062.34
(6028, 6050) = 6034.48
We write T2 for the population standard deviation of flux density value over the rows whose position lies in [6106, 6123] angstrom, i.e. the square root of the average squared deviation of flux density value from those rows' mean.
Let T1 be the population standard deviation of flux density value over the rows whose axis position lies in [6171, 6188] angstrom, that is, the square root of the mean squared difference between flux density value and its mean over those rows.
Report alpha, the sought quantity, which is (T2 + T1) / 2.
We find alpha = 0.15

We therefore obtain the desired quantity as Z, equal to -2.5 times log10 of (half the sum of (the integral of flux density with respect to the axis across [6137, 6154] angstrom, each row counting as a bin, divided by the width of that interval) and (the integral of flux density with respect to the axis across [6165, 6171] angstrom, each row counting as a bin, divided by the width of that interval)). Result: -2.93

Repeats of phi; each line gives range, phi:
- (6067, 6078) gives 0.0312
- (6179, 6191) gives 0.0330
